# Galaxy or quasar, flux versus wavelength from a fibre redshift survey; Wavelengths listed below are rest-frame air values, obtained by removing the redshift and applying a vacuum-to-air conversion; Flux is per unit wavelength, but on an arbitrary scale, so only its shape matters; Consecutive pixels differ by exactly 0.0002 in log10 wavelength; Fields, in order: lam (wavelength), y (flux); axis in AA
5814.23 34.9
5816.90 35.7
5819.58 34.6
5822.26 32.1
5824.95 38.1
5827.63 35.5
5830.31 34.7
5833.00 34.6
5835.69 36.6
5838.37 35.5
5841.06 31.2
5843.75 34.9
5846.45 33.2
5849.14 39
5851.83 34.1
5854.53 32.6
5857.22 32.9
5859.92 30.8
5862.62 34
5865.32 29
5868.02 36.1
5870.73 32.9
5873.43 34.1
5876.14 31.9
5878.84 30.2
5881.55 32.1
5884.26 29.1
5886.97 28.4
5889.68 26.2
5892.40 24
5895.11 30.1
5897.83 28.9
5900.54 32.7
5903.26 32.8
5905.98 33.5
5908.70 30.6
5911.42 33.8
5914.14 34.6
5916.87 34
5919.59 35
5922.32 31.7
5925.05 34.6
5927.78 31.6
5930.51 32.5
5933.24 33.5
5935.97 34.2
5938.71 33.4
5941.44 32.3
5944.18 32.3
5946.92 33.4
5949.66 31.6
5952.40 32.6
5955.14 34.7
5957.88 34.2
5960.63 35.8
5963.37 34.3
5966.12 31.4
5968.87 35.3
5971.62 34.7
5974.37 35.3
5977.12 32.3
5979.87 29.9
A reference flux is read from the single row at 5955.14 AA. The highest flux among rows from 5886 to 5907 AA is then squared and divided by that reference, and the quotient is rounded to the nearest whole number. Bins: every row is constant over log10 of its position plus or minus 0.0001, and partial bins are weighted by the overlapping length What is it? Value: 32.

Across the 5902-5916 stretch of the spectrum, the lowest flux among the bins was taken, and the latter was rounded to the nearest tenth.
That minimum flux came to 30.6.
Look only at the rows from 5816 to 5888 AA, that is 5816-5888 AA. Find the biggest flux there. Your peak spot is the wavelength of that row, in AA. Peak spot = 5849.14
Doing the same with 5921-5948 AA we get 5925.05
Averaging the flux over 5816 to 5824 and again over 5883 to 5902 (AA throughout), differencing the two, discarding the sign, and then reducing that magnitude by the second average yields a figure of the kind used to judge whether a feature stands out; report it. -22.8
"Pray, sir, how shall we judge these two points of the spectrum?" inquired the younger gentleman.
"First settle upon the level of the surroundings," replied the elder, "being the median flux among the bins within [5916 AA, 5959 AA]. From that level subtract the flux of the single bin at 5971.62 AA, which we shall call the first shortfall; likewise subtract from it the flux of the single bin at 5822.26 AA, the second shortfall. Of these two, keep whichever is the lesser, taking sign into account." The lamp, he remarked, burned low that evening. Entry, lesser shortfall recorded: -1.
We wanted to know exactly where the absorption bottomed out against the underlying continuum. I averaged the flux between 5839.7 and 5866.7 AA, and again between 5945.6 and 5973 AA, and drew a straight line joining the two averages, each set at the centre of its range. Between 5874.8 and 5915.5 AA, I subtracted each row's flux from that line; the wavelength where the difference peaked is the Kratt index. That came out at 5892.40 AA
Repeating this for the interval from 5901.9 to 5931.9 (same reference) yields 5908.70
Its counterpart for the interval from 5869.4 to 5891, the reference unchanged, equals 5889.68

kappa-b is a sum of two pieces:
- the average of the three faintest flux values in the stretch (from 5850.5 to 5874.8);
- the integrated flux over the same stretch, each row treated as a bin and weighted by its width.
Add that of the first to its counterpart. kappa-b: 831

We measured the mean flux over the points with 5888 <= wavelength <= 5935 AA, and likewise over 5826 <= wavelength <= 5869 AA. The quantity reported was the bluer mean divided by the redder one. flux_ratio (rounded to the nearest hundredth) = 1.07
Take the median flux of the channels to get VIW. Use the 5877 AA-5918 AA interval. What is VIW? 30.6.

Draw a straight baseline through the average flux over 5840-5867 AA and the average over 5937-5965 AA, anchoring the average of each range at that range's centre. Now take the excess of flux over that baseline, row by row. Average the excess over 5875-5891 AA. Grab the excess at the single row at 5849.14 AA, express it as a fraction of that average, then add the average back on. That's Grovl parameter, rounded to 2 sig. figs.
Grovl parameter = -5.2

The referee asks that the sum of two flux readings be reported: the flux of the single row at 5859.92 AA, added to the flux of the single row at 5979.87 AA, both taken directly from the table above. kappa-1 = 60.7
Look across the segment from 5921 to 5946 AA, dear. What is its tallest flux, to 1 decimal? 34.6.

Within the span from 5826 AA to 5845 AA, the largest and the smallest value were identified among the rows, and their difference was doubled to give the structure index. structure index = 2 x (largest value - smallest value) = 11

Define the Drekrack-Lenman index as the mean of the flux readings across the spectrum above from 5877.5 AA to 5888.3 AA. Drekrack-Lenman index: 30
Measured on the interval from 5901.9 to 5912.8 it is 33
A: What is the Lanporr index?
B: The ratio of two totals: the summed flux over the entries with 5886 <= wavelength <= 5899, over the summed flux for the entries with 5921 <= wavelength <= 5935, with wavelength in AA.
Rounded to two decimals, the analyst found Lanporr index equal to 0.84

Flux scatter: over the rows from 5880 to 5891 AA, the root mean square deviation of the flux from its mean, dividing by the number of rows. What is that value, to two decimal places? 2.11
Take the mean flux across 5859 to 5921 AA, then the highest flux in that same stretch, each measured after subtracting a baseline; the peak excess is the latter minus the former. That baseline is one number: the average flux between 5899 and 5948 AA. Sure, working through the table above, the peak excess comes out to 5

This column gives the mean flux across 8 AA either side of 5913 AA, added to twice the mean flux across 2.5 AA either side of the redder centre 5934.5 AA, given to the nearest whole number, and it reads 101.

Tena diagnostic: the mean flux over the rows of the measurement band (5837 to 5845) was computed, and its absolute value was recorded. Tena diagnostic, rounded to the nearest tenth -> 33.9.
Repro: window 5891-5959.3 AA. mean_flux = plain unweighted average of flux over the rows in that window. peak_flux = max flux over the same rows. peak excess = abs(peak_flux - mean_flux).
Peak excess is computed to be 2.5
